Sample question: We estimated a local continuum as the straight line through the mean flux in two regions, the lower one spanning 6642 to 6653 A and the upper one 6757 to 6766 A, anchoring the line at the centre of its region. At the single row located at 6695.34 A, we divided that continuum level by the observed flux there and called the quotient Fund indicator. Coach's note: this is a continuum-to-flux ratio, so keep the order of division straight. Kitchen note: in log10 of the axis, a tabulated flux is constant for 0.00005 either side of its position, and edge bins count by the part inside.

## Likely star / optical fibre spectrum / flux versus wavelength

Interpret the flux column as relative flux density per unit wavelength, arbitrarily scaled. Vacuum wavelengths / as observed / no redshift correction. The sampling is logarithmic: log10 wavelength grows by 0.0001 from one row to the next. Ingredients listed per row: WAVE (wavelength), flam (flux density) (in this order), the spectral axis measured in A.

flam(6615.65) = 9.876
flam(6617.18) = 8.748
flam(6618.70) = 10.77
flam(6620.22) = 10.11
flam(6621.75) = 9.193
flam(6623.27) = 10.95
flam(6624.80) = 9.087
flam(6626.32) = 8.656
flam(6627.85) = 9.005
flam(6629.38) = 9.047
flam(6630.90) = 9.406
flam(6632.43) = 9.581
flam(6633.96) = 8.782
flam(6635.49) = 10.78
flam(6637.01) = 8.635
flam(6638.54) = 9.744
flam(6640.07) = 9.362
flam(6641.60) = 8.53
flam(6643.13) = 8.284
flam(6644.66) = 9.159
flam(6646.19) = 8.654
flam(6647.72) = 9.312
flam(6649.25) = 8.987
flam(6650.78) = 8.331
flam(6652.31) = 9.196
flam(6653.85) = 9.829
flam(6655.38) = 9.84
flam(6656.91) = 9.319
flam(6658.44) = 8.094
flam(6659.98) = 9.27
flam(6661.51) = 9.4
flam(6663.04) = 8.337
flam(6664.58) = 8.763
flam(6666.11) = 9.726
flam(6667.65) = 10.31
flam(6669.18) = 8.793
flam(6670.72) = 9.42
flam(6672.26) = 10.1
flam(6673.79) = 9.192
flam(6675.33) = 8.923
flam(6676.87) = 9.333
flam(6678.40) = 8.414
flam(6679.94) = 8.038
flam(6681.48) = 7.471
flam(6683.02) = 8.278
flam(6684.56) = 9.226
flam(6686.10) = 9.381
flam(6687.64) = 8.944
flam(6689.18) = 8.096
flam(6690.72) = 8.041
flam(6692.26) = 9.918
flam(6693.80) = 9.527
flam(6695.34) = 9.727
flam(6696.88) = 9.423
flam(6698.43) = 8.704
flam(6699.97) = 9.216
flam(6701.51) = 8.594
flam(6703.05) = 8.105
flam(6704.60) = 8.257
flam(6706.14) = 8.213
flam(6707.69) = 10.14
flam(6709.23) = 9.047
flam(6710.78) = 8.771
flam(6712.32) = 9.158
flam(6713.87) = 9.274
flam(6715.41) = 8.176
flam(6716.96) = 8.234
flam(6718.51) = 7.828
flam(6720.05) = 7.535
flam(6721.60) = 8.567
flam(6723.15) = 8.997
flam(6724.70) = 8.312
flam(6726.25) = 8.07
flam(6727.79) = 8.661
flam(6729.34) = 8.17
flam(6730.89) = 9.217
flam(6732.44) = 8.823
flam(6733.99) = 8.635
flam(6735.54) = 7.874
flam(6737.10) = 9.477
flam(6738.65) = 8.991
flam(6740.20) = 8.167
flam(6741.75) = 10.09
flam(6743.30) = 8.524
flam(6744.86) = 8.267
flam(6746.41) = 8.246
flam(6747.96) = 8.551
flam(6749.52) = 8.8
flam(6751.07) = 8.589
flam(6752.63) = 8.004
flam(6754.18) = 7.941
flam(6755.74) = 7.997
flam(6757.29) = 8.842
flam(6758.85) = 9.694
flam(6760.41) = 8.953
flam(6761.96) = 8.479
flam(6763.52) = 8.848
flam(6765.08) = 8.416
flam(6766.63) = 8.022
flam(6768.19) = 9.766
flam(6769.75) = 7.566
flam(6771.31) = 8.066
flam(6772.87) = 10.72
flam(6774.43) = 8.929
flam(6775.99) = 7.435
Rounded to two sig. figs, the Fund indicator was 0.91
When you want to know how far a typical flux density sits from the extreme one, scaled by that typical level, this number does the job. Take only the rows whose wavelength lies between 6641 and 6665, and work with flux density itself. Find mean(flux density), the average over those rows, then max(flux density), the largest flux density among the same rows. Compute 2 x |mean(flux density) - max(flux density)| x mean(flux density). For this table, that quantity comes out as 16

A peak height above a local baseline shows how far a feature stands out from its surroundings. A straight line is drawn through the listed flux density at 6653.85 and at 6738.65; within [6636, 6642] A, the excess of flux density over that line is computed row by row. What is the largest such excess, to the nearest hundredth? -0.24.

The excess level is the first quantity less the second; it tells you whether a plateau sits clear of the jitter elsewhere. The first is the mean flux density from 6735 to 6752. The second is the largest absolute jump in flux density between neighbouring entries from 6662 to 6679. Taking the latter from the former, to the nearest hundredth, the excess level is 7.17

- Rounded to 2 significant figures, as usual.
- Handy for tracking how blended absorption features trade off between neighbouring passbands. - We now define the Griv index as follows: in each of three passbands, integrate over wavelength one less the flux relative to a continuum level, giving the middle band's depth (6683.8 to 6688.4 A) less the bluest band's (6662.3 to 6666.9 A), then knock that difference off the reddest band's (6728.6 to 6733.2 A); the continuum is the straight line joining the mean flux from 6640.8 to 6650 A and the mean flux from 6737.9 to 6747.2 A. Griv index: 0.13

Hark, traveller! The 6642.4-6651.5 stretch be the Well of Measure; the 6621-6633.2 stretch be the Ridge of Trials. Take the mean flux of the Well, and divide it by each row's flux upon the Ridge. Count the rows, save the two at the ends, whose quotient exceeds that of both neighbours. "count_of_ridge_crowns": 1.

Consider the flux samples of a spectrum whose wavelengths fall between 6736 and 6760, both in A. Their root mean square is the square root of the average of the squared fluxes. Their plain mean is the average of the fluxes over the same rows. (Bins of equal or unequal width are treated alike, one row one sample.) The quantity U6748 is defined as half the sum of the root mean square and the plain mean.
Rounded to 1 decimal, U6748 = 8.7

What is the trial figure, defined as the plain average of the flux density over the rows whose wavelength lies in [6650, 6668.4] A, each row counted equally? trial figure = 9.2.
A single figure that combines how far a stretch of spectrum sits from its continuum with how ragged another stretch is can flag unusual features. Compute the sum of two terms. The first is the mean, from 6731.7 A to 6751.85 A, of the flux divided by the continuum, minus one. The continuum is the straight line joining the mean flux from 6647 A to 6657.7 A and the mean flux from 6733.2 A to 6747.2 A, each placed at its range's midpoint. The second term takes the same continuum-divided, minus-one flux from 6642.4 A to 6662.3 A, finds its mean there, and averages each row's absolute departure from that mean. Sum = 0.0507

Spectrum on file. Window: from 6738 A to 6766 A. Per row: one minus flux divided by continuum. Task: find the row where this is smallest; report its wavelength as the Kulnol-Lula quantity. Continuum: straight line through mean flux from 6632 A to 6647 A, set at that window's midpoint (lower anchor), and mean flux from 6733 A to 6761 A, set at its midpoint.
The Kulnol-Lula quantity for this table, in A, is 6741.75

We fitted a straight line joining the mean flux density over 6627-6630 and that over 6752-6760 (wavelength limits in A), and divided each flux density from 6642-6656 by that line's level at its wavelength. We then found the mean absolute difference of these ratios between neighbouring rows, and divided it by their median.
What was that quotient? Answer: 0.06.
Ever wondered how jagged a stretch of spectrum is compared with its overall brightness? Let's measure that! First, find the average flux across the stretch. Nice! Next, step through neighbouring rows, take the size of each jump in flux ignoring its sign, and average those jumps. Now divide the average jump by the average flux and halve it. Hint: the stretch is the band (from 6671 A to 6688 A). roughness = 0.033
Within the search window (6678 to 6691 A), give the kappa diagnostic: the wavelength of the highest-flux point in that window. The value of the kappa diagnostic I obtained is 6686.10 A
